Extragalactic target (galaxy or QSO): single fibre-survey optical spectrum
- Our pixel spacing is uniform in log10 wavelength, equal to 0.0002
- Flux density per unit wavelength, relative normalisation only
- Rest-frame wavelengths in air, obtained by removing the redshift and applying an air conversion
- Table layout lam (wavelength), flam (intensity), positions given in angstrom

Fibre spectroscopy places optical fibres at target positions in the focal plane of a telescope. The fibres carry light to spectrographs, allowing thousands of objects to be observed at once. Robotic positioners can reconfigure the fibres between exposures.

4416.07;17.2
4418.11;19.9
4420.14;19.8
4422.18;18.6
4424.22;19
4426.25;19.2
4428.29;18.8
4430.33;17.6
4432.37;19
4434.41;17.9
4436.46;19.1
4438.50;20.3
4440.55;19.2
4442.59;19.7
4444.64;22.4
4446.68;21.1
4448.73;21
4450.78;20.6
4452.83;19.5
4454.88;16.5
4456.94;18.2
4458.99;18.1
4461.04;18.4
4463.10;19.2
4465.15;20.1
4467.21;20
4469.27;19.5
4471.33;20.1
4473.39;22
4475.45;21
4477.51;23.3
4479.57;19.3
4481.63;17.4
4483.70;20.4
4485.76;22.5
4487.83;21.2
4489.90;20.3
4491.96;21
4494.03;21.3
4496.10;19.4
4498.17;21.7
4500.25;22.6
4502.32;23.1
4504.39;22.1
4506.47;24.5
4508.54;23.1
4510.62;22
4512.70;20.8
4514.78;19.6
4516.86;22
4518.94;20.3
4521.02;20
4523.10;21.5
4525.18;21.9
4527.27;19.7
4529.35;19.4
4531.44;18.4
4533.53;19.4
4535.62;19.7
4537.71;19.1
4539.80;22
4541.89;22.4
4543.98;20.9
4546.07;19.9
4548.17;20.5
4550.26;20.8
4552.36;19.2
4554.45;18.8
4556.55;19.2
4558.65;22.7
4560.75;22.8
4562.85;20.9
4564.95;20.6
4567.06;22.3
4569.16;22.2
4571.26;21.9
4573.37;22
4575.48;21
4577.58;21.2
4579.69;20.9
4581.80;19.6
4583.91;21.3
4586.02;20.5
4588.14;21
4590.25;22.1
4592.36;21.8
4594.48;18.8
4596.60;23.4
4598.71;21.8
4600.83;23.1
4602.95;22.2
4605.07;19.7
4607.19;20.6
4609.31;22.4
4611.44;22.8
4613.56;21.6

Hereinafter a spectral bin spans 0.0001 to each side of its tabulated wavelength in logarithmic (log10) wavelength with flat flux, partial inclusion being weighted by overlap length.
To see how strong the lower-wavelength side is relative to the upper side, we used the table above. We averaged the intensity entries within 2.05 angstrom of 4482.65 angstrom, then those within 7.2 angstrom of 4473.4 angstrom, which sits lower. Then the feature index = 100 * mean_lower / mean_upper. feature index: 110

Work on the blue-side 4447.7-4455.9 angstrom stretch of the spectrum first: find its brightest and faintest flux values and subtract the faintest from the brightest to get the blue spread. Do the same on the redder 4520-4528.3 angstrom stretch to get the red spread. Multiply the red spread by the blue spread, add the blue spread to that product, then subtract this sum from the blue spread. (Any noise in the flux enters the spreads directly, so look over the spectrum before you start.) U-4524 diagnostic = -10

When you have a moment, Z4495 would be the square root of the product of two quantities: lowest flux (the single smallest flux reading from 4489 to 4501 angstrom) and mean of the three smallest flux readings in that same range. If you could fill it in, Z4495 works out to 19.8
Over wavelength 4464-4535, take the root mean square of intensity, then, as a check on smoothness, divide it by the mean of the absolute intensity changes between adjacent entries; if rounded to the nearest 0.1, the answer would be 15.3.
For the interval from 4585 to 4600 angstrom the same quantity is 11.6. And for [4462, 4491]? 13.0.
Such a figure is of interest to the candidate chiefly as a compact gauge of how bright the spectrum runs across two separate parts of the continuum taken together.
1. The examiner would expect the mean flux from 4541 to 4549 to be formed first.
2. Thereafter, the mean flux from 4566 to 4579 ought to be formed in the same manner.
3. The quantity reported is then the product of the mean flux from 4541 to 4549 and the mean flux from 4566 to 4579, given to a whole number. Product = 455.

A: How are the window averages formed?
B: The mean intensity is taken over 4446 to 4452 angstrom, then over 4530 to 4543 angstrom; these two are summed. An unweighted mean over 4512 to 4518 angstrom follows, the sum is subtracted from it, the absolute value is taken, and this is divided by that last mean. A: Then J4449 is 0.97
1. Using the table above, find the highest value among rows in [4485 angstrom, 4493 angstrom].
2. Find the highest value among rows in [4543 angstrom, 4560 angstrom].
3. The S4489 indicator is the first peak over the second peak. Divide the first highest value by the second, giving 0.991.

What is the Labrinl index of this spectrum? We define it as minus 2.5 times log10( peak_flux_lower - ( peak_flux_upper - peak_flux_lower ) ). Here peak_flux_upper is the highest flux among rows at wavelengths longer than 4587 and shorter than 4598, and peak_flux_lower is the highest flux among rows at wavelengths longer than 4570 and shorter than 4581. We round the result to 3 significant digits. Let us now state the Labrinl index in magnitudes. -3.28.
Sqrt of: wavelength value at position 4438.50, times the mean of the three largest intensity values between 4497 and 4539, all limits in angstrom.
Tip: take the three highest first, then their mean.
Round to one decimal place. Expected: 21.9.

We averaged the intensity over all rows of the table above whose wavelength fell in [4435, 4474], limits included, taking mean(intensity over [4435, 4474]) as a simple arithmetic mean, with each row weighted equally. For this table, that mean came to 19.7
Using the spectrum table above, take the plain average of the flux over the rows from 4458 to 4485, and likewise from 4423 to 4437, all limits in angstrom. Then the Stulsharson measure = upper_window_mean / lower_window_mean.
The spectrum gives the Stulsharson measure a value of 1.07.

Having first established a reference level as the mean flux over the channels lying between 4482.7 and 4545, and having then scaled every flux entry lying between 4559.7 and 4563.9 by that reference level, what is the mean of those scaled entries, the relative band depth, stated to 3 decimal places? 1.037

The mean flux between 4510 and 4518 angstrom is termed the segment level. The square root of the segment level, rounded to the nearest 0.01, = 4.59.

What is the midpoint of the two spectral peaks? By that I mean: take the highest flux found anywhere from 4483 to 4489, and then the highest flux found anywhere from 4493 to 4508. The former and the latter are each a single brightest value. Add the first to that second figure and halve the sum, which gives 23.5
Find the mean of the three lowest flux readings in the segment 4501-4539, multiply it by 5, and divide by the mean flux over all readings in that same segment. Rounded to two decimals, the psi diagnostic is 4.53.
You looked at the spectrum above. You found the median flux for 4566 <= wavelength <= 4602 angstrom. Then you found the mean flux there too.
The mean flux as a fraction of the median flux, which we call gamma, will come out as 0.985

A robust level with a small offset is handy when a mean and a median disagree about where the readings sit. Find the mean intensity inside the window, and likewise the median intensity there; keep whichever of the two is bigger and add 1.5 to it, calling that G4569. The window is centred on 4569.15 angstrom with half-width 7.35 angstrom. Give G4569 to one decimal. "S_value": 23.4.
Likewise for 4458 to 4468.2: 20.7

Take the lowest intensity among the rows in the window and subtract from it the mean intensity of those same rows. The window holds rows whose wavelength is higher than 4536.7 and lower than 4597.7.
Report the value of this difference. -2.2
